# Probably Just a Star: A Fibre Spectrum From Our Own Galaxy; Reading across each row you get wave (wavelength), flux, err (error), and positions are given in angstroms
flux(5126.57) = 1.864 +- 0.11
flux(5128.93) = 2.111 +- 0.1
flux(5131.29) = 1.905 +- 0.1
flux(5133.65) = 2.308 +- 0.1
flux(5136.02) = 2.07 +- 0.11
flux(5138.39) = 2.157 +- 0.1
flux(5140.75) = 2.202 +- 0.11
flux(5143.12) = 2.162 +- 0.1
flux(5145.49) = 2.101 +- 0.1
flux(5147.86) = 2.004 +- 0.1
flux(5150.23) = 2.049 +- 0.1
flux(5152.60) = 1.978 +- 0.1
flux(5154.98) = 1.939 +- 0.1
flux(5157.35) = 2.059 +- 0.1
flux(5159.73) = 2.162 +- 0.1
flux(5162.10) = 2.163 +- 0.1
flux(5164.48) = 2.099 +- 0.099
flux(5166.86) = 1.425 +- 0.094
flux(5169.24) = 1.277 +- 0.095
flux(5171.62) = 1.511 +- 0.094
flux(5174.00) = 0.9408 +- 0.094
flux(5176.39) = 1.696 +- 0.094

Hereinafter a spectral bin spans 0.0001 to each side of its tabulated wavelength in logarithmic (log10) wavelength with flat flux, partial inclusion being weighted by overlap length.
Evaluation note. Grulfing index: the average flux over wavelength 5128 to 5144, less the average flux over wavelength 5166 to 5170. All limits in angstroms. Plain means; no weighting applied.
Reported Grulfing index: 0.78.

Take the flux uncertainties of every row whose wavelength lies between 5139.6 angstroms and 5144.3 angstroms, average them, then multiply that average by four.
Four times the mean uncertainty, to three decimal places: 0.420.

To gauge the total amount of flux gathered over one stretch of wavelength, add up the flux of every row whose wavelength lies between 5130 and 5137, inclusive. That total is 6.3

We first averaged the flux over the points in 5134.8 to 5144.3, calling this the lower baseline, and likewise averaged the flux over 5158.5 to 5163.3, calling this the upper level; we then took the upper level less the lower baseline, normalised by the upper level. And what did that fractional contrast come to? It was 0.0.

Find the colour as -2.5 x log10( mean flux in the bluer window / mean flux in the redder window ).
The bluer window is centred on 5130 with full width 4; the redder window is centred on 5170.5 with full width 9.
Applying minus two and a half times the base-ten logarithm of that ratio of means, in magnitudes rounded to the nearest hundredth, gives -0.48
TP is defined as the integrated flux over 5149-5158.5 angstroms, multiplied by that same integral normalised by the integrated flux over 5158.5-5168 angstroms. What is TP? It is 19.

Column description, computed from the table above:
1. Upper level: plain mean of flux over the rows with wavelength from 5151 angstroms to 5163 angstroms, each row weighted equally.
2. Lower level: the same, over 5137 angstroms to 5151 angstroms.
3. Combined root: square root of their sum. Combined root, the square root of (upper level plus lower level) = 2.04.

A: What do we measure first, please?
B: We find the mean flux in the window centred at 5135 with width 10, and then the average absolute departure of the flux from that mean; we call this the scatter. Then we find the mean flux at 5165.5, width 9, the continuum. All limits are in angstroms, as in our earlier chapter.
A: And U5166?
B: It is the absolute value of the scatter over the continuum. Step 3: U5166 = 0.070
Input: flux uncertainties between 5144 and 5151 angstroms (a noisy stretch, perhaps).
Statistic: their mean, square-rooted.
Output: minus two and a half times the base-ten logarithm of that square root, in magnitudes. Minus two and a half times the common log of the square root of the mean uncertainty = 1.250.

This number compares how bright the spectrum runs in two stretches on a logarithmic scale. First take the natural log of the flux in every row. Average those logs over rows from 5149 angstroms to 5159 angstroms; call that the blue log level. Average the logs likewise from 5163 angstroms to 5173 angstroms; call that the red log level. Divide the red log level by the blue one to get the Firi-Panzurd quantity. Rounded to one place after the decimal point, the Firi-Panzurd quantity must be 0.6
